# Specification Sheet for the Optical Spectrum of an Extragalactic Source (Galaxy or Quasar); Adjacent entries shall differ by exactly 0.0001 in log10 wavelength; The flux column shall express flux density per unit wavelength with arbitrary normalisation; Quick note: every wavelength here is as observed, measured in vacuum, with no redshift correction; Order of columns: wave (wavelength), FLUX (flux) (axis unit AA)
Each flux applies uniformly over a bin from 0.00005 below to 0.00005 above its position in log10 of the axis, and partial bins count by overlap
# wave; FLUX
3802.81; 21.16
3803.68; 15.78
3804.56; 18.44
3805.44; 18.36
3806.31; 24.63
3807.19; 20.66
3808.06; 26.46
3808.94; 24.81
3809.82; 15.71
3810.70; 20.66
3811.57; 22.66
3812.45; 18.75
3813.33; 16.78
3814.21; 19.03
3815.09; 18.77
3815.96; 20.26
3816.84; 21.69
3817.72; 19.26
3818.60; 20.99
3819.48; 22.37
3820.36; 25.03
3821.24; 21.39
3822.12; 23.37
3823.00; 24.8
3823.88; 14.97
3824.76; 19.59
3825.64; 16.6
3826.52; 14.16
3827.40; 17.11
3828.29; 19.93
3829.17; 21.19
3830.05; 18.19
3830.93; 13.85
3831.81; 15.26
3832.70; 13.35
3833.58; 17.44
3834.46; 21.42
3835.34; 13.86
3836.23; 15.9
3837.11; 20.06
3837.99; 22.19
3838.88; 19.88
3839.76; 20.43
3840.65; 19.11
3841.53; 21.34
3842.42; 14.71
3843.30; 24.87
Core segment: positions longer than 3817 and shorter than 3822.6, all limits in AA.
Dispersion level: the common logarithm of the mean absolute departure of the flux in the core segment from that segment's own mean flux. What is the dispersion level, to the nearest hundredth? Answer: 0.18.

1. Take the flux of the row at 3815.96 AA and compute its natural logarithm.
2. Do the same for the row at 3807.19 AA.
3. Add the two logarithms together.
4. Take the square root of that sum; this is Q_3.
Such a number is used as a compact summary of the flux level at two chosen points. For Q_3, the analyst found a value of 2.46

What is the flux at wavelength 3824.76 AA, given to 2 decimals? 19.59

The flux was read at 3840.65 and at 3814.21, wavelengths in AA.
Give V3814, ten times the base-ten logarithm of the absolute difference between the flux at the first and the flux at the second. -11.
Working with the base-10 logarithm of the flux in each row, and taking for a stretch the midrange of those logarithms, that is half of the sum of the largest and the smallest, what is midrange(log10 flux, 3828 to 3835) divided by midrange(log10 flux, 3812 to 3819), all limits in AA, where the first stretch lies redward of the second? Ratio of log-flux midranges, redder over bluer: 0.96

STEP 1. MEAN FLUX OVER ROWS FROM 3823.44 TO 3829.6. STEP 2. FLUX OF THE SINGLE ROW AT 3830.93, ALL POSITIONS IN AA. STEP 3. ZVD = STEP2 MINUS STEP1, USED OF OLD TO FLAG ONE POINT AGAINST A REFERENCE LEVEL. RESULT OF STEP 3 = -4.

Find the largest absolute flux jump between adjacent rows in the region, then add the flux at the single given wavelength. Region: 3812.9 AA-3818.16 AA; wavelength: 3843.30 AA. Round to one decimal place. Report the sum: 27.3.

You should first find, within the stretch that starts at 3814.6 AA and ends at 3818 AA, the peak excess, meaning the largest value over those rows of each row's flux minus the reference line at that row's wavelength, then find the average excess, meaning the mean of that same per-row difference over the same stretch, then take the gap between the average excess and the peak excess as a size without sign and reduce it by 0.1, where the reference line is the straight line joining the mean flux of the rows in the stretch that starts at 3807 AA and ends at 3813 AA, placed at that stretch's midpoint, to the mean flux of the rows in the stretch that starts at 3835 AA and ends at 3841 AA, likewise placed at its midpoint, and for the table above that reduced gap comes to 1.6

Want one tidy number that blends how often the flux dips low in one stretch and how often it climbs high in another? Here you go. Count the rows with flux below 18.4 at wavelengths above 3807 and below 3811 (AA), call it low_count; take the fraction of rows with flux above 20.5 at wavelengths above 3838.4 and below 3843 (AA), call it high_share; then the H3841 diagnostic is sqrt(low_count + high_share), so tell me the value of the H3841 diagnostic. 1.1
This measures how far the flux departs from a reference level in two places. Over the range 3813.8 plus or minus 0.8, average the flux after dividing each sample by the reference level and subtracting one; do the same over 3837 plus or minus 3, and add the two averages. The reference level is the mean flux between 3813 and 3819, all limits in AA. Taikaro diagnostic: -0.11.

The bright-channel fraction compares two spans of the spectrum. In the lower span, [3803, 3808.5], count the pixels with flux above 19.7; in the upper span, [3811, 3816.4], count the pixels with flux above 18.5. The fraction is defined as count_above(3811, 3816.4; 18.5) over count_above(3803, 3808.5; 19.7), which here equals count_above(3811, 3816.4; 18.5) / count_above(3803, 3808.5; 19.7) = 1.7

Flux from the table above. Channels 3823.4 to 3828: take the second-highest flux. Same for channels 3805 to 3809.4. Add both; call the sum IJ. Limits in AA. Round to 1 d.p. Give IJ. 41.9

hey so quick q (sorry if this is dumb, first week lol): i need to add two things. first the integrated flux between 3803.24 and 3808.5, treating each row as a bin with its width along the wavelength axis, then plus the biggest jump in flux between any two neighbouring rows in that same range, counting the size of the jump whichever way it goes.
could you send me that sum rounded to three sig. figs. 115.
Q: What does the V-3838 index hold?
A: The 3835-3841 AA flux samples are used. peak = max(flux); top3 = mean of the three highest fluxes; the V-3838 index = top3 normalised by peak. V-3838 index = 0.942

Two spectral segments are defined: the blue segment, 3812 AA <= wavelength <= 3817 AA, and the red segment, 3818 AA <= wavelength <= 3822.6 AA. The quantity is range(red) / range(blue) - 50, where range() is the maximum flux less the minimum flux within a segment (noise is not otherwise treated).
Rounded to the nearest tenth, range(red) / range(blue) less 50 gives -49.2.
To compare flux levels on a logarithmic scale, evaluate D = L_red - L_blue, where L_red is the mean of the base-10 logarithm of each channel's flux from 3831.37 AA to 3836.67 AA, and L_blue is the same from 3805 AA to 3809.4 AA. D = -0.15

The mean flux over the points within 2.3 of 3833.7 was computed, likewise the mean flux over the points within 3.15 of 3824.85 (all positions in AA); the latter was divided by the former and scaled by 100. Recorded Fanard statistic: 115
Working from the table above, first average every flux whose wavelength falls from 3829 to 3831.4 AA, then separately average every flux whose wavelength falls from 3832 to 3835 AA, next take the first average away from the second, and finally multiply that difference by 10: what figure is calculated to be -3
